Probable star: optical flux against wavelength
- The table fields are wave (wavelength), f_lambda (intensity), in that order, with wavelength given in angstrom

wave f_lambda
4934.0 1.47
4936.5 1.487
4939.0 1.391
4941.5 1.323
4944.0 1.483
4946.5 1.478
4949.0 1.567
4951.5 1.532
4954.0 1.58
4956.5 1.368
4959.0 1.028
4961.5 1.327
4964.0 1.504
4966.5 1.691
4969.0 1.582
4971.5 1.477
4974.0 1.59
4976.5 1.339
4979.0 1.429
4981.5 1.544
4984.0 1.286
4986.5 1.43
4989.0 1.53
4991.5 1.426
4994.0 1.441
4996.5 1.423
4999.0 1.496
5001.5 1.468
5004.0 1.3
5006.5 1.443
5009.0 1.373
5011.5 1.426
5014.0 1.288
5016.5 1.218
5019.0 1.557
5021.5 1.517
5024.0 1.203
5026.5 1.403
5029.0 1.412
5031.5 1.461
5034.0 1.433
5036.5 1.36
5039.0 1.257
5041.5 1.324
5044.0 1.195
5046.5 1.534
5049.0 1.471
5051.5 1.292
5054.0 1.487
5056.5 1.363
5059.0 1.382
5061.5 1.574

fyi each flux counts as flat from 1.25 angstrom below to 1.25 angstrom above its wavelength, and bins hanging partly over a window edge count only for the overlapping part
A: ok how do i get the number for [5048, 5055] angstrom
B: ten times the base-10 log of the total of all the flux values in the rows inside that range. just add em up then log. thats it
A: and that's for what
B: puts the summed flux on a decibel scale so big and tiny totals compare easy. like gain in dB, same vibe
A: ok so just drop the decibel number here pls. 6.3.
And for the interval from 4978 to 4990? 8.6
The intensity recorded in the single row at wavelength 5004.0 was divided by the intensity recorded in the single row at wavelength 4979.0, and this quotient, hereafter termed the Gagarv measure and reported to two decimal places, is 0.91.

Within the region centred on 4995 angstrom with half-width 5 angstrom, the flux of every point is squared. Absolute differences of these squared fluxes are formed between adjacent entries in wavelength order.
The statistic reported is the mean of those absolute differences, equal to 0.10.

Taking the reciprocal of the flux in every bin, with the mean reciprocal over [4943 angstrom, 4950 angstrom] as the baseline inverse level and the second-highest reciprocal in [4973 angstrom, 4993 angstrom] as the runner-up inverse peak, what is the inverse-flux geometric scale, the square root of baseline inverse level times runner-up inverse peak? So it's 0.704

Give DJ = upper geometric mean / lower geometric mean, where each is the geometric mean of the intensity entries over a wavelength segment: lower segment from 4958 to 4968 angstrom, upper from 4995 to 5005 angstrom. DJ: 1.04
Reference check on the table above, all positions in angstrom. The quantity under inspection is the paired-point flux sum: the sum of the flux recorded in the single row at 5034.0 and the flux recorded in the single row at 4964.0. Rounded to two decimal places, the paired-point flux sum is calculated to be 2.94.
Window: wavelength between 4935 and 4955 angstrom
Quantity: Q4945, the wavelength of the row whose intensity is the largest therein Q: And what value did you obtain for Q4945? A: 4954.0 angstrom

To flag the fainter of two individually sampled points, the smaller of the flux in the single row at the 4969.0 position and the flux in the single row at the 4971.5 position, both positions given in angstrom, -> 1.48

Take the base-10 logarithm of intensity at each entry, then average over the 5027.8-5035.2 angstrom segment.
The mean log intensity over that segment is 0.157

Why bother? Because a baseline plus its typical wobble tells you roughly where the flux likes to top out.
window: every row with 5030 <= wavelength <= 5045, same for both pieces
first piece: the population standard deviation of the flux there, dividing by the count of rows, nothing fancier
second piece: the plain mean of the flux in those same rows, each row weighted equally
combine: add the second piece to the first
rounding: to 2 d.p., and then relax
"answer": 1.43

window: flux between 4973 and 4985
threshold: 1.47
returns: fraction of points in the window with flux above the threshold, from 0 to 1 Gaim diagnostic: 0.40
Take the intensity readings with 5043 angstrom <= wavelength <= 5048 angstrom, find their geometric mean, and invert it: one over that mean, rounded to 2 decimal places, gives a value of 0.74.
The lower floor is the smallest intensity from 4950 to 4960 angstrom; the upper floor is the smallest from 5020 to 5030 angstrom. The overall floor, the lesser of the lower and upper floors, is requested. 1.03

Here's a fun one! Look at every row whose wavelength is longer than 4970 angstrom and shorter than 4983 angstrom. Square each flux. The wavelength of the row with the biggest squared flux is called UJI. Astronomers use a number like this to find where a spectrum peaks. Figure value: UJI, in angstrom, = 4974.0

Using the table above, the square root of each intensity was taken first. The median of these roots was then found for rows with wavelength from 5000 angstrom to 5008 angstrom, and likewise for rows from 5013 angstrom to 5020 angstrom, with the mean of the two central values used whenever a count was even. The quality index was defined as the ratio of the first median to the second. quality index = 1.058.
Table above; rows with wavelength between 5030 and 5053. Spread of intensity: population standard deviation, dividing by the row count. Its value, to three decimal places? 0.106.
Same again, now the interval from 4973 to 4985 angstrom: 0.116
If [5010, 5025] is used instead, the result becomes 0.140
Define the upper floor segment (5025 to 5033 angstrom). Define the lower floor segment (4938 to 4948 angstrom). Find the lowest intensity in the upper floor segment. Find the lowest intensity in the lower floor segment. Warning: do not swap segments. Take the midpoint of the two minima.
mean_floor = 1.36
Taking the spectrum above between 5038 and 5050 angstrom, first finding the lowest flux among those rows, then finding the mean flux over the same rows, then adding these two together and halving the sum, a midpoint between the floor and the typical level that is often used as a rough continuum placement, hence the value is 1.28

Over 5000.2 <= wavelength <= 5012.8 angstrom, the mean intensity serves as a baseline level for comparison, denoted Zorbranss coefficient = 1.402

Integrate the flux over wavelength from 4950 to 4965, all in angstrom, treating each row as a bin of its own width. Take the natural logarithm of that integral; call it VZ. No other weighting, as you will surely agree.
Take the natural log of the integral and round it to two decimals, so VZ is 3.04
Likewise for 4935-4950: 3.08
